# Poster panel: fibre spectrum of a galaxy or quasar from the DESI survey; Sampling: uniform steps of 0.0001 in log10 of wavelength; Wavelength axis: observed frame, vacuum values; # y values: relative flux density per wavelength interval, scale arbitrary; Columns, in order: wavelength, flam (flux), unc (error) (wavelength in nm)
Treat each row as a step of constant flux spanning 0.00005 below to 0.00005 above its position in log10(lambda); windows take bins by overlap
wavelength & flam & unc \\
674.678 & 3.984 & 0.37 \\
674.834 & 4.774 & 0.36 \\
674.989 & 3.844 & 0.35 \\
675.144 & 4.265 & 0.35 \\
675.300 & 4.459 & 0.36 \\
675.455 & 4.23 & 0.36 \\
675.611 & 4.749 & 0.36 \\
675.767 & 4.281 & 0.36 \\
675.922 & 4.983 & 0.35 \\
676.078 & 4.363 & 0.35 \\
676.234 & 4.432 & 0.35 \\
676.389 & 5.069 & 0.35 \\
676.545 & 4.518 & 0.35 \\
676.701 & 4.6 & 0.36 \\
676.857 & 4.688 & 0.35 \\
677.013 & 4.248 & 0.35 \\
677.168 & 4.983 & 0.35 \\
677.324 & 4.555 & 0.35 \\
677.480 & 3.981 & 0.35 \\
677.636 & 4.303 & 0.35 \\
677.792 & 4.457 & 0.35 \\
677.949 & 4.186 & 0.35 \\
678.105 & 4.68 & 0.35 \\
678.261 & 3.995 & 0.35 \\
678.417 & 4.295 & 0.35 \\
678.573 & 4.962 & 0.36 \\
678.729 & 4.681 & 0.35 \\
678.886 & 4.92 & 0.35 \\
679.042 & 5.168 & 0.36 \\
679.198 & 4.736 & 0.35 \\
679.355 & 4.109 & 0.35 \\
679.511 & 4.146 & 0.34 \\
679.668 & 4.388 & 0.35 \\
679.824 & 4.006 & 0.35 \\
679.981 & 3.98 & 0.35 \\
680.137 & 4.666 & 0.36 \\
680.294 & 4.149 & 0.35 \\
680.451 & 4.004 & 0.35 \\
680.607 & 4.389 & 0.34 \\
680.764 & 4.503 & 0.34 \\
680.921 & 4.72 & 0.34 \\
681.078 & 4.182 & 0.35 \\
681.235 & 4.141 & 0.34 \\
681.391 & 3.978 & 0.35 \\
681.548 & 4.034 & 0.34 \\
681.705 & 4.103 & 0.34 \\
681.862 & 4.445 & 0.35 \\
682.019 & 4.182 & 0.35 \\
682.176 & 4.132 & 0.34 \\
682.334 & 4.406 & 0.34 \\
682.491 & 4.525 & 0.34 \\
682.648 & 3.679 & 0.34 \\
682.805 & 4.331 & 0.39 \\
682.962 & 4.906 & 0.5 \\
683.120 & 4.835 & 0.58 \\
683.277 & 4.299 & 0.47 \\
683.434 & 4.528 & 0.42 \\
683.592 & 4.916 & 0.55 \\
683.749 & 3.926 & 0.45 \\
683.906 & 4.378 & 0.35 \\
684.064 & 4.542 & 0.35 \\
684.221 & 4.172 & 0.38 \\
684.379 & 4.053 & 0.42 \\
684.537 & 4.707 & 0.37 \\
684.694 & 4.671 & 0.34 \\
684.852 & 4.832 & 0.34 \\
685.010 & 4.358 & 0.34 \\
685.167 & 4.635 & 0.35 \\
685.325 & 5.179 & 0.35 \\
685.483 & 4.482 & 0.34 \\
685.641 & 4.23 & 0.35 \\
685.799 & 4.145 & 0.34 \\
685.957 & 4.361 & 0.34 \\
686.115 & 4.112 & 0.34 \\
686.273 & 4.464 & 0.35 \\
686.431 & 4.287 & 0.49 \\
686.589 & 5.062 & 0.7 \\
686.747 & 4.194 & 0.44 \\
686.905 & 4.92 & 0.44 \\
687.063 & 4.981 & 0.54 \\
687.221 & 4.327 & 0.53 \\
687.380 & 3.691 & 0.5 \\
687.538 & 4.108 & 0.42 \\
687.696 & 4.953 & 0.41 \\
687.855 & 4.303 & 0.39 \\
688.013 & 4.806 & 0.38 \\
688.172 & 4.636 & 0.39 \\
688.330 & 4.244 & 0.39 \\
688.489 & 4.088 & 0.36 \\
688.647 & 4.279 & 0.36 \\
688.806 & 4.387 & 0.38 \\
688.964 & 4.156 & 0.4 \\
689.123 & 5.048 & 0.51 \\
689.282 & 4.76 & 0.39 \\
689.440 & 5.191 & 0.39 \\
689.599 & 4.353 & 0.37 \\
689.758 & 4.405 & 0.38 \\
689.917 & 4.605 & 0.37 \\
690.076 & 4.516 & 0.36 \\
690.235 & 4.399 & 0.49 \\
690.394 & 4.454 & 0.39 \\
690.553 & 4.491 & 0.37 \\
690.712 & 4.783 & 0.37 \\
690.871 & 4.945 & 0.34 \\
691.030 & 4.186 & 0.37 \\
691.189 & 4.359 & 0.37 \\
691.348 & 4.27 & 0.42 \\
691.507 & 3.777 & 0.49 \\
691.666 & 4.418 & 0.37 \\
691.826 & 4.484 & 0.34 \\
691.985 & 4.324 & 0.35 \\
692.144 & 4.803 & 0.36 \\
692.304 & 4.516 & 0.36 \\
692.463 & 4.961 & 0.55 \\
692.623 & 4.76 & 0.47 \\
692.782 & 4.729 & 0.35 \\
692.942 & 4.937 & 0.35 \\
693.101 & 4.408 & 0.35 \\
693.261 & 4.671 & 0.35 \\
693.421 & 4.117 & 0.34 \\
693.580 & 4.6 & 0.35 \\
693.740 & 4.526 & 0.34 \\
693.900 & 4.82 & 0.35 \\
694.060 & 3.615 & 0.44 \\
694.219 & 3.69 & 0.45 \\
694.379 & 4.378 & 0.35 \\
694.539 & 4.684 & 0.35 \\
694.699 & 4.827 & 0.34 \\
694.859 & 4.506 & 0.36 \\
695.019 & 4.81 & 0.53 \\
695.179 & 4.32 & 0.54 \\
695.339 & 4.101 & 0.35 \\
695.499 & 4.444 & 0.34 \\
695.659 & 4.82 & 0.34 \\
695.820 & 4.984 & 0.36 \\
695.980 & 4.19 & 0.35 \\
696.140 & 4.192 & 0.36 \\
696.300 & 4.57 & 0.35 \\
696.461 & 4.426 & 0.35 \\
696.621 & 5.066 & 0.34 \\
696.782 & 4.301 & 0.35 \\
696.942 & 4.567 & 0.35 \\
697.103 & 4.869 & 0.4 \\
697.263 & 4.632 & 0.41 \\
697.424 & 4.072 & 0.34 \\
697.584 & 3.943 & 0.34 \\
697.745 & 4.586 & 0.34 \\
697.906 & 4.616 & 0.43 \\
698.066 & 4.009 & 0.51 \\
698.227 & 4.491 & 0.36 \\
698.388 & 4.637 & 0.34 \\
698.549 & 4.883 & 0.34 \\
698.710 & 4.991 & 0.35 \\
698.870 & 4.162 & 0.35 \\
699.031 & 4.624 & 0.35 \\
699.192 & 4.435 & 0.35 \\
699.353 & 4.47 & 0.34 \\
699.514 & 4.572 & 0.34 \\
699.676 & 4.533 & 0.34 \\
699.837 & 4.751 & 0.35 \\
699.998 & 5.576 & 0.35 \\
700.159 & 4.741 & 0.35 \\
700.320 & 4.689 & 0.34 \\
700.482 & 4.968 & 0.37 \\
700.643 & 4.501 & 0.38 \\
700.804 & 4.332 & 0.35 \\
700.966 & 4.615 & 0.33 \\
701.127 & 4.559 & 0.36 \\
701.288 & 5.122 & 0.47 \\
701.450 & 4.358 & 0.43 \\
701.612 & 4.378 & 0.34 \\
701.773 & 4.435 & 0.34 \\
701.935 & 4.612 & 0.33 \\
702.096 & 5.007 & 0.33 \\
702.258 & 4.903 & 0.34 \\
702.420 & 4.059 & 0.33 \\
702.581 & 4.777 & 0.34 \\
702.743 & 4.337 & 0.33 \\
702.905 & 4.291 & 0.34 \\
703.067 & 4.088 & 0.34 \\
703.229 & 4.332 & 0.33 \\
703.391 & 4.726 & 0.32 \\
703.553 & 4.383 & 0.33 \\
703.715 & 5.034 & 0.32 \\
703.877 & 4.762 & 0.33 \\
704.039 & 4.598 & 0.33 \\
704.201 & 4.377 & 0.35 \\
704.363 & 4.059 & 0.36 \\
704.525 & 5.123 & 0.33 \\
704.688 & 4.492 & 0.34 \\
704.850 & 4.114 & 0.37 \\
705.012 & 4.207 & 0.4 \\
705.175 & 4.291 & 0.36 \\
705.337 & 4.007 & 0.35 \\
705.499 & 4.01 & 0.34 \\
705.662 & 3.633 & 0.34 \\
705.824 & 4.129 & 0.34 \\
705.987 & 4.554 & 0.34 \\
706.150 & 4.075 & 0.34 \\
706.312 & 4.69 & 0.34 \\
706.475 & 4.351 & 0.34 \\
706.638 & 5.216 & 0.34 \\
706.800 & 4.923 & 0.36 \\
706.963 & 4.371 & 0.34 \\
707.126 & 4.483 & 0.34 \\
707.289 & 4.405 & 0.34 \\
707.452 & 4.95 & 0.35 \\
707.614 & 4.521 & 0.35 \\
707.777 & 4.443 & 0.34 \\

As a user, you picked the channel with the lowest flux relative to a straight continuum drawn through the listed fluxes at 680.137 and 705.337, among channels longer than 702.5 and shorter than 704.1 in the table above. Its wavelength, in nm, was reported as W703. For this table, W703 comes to 703.067 nm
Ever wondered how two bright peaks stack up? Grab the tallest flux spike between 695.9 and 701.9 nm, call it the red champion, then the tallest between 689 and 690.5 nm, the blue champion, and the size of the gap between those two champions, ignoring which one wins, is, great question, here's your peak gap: 0.4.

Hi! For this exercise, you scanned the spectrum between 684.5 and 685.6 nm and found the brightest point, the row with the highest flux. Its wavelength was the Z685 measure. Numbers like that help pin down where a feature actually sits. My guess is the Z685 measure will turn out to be 685.325 nm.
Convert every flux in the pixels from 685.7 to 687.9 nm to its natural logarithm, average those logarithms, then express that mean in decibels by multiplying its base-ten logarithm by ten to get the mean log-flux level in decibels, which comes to 1.710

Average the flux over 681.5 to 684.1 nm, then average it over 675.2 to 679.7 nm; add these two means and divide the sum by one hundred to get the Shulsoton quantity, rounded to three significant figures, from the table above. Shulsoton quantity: 0.0889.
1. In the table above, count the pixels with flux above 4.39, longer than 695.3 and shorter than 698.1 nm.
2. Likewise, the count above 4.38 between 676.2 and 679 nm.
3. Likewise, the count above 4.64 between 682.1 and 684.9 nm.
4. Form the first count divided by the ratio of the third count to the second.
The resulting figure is 22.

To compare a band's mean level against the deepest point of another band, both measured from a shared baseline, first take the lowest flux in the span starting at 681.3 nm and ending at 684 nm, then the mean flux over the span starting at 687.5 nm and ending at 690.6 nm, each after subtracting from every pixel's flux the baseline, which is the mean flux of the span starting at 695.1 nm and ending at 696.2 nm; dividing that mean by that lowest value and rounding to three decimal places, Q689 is -0.097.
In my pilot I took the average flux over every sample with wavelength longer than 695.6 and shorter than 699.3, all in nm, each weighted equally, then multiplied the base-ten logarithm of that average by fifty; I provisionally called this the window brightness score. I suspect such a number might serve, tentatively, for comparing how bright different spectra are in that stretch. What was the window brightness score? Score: 32.8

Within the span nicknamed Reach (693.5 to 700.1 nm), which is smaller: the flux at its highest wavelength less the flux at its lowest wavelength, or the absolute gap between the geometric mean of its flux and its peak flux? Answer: 1.0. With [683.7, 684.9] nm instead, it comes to 0.4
